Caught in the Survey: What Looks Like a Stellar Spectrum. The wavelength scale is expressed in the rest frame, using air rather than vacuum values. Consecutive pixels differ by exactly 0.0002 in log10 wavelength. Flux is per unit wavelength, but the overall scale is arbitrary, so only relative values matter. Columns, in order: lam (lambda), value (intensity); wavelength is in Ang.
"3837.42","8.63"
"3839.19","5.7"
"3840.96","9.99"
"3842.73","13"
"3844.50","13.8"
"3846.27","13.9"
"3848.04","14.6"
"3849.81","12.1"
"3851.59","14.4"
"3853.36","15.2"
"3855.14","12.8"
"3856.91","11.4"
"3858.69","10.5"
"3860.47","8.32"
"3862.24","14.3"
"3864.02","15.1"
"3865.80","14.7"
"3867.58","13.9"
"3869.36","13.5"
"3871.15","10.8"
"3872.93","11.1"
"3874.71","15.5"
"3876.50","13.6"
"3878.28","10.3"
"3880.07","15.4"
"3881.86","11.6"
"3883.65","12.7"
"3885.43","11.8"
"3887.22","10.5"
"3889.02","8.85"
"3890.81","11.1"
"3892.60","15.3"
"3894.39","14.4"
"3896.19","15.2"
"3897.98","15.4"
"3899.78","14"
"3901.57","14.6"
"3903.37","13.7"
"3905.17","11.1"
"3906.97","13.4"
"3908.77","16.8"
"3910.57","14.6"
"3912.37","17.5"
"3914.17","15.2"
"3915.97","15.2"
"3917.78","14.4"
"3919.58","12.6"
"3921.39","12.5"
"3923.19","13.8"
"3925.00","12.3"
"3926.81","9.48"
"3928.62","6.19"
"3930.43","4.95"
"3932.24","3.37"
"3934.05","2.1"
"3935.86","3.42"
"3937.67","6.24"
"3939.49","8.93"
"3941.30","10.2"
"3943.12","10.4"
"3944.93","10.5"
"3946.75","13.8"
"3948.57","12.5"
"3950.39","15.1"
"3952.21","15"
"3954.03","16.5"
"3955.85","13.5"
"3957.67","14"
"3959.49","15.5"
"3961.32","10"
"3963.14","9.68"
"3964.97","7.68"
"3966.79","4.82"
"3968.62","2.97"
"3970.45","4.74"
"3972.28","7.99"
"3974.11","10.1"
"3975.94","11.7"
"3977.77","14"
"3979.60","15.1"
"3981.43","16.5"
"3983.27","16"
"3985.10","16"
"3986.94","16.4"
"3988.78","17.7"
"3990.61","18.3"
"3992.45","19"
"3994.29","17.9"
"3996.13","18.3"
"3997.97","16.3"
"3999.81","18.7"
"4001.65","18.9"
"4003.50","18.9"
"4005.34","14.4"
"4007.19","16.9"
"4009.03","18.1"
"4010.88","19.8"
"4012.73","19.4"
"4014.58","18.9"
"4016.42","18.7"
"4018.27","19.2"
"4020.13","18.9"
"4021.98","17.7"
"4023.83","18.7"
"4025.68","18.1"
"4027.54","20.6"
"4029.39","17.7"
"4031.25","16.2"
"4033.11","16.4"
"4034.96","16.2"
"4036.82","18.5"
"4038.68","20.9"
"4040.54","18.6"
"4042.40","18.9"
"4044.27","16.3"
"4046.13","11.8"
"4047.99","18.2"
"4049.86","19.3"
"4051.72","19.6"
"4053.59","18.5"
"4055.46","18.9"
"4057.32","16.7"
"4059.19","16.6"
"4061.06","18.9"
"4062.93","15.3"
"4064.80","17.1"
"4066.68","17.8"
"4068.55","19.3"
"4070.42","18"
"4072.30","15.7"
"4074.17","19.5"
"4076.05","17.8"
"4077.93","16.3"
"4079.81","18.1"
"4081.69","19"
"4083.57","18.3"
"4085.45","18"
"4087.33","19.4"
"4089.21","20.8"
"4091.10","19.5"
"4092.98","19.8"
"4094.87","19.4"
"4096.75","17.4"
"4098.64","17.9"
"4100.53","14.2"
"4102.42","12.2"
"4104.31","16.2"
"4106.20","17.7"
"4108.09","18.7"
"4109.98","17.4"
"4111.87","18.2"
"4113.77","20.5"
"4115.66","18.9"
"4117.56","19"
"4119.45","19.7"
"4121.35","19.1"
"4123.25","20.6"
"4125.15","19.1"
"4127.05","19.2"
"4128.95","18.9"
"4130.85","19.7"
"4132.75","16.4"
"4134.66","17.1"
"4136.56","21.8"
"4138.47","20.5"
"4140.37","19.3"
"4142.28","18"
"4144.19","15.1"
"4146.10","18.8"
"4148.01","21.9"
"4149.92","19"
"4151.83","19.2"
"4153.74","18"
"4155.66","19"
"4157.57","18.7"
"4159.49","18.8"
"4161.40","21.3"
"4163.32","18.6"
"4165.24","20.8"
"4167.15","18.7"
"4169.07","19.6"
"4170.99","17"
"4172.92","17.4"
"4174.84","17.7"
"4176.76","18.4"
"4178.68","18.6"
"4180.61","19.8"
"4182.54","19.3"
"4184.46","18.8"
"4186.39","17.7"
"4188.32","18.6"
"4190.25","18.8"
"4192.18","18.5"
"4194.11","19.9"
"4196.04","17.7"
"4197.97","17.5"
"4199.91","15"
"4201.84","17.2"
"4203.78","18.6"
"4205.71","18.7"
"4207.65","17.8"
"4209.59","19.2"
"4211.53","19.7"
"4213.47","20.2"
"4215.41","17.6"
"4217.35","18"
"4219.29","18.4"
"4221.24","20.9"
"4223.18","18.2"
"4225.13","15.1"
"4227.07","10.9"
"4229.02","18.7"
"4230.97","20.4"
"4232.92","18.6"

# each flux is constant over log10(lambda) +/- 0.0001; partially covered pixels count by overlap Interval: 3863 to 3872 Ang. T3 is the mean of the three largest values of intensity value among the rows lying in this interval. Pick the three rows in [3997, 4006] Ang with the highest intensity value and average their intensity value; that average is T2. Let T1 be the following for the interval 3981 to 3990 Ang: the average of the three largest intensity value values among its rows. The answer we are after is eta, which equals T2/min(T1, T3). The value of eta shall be 1.29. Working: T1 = 16.9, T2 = 18.8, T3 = 15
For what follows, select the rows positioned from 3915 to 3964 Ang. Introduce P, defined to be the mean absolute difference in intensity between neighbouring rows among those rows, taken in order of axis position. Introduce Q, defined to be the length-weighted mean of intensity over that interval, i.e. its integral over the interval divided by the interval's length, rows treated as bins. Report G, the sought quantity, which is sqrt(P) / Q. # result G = 0.120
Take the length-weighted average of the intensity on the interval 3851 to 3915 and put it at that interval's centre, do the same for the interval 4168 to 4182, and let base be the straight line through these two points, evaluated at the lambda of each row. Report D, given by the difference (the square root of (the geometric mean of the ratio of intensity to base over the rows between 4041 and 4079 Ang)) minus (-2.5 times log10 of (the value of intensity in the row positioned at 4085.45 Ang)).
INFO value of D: 4.2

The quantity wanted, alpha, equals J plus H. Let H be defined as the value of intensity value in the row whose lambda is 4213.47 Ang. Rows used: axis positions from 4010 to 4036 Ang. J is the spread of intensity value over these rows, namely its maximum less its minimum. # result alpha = 24.6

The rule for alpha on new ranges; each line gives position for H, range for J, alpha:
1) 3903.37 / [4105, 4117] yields 16.8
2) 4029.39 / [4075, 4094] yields 22.2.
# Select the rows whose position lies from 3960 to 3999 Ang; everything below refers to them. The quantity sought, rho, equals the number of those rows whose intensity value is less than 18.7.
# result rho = 20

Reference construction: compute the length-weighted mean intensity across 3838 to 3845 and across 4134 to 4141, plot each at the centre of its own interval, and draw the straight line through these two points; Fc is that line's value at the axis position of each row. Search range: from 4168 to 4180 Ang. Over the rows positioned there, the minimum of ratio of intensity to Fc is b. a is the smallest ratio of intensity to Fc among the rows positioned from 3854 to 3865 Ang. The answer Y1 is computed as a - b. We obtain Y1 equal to -0.1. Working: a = 0.76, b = 0.81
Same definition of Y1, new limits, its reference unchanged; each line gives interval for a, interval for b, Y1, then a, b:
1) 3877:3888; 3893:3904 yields -0.2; 0.89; 1.11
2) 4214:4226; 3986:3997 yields -0.4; 0.67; 1.09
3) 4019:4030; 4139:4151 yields 0.3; 1.08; 0.75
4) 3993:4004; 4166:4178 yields 0.2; 1.06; 0.81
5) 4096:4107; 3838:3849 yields 0.1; 0.65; 0.55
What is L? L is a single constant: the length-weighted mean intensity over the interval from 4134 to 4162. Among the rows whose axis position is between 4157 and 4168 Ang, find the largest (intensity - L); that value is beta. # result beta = 2.2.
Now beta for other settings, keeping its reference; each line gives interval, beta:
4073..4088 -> 0.4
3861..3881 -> -3.6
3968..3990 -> -1.4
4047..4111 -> 1.7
